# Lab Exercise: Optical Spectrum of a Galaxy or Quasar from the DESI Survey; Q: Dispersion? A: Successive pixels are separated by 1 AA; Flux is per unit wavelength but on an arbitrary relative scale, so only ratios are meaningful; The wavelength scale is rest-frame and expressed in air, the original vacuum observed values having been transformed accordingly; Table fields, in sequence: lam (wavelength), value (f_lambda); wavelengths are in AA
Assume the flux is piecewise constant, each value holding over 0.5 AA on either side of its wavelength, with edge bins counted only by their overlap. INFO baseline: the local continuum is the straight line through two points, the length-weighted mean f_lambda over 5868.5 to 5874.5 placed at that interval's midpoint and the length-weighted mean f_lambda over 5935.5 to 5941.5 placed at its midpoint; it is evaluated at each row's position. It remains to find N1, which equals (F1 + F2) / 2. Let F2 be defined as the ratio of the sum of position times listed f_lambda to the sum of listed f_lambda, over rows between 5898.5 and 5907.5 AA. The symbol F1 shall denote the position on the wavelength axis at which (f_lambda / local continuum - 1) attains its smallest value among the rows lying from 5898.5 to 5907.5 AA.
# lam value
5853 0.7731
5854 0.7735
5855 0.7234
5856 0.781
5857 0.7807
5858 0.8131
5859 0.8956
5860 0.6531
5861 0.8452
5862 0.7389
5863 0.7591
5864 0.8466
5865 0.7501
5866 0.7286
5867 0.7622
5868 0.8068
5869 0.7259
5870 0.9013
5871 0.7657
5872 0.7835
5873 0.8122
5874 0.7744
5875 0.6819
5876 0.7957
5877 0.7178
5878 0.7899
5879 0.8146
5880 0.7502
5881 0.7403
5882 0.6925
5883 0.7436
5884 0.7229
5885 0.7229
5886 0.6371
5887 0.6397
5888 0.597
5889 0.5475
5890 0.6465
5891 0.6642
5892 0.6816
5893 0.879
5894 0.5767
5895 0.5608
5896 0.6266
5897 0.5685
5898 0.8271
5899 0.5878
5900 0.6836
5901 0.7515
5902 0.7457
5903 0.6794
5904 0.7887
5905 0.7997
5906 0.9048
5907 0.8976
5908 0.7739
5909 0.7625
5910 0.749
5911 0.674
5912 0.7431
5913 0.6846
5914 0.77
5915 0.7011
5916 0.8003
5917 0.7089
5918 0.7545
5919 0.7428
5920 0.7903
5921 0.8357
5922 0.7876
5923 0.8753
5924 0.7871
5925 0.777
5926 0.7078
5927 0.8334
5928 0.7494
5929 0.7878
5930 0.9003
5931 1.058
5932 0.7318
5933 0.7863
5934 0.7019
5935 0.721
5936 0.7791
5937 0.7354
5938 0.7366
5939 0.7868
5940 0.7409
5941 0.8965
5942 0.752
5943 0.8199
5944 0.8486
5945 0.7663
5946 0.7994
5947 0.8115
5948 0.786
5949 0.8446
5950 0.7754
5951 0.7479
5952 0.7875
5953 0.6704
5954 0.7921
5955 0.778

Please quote 5901.1 AA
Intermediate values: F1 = 5899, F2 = 5903.3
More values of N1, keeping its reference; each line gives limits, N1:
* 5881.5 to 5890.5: 5887.4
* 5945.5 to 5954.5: 5951.5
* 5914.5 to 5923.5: 5917.1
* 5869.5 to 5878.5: 5874.5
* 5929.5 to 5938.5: 5933.9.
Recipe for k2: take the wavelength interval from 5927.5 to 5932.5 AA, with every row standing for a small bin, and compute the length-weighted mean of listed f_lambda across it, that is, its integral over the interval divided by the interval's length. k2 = 0.845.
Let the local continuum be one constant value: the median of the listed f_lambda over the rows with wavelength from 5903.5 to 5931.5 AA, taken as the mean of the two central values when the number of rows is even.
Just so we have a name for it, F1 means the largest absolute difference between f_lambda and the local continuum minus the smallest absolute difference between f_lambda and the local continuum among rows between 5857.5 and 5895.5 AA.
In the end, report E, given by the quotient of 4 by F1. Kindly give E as 17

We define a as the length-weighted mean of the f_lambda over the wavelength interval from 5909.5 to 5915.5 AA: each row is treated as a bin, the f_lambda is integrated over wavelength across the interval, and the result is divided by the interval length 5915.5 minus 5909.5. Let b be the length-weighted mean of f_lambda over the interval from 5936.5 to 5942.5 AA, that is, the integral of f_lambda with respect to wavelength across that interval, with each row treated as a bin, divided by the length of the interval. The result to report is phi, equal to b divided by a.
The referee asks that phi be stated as 1.08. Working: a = 0.72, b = 0.77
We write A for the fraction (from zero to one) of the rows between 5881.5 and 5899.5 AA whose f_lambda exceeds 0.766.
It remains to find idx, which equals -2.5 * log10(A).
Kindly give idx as 2.4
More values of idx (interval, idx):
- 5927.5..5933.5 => 0.4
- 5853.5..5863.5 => 0.6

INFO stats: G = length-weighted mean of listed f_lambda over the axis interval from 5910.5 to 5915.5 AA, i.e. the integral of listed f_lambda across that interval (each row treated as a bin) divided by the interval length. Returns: 0.71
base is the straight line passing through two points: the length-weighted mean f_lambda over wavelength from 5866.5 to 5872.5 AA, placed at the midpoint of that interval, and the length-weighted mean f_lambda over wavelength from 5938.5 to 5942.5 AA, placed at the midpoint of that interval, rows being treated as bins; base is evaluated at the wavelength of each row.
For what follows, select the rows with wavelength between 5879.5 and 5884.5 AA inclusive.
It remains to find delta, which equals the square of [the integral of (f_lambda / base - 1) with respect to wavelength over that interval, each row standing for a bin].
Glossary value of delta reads 0.151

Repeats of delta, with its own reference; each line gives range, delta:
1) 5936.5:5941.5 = 0.009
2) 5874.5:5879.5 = 0.039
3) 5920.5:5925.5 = 0.015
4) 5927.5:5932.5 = 0.107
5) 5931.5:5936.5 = 0.098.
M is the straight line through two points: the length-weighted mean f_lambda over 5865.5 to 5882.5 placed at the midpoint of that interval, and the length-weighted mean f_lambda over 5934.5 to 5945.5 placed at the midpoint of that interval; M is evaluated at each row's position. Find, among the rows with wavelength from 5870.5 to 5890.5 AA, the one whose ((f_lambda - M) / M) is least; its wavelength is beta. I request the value 5889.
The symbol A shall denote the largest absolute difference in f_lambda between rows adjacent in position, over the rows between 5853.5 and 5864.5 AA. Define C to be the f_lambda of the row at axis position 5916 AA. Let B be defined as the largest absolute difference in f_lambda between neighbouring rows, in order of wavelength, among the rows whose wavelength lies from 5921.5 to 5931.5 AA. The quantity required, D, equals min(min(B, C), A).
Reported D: 0.16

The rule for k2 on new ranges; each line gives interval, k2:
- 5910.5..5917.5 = 0.726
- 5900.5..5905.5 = 0.753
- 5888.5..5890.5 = 0.597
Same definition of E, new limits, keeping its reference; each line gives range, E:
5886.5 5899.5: 21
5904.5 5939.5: 15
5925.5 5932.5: 15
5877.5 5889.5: 18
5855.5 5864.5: 31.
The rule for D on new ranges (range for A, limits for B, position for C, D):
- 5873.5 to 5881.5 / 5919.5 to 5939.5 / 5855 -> 0.11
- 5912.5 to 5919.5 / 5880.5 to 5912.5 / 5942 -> 0.10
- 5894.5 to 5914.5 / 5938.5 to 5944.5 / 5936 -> 0.16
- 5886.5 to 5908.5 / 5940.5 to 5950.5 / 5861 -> 0.14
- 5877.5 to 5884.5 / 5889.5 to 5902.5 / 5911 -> 0.06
